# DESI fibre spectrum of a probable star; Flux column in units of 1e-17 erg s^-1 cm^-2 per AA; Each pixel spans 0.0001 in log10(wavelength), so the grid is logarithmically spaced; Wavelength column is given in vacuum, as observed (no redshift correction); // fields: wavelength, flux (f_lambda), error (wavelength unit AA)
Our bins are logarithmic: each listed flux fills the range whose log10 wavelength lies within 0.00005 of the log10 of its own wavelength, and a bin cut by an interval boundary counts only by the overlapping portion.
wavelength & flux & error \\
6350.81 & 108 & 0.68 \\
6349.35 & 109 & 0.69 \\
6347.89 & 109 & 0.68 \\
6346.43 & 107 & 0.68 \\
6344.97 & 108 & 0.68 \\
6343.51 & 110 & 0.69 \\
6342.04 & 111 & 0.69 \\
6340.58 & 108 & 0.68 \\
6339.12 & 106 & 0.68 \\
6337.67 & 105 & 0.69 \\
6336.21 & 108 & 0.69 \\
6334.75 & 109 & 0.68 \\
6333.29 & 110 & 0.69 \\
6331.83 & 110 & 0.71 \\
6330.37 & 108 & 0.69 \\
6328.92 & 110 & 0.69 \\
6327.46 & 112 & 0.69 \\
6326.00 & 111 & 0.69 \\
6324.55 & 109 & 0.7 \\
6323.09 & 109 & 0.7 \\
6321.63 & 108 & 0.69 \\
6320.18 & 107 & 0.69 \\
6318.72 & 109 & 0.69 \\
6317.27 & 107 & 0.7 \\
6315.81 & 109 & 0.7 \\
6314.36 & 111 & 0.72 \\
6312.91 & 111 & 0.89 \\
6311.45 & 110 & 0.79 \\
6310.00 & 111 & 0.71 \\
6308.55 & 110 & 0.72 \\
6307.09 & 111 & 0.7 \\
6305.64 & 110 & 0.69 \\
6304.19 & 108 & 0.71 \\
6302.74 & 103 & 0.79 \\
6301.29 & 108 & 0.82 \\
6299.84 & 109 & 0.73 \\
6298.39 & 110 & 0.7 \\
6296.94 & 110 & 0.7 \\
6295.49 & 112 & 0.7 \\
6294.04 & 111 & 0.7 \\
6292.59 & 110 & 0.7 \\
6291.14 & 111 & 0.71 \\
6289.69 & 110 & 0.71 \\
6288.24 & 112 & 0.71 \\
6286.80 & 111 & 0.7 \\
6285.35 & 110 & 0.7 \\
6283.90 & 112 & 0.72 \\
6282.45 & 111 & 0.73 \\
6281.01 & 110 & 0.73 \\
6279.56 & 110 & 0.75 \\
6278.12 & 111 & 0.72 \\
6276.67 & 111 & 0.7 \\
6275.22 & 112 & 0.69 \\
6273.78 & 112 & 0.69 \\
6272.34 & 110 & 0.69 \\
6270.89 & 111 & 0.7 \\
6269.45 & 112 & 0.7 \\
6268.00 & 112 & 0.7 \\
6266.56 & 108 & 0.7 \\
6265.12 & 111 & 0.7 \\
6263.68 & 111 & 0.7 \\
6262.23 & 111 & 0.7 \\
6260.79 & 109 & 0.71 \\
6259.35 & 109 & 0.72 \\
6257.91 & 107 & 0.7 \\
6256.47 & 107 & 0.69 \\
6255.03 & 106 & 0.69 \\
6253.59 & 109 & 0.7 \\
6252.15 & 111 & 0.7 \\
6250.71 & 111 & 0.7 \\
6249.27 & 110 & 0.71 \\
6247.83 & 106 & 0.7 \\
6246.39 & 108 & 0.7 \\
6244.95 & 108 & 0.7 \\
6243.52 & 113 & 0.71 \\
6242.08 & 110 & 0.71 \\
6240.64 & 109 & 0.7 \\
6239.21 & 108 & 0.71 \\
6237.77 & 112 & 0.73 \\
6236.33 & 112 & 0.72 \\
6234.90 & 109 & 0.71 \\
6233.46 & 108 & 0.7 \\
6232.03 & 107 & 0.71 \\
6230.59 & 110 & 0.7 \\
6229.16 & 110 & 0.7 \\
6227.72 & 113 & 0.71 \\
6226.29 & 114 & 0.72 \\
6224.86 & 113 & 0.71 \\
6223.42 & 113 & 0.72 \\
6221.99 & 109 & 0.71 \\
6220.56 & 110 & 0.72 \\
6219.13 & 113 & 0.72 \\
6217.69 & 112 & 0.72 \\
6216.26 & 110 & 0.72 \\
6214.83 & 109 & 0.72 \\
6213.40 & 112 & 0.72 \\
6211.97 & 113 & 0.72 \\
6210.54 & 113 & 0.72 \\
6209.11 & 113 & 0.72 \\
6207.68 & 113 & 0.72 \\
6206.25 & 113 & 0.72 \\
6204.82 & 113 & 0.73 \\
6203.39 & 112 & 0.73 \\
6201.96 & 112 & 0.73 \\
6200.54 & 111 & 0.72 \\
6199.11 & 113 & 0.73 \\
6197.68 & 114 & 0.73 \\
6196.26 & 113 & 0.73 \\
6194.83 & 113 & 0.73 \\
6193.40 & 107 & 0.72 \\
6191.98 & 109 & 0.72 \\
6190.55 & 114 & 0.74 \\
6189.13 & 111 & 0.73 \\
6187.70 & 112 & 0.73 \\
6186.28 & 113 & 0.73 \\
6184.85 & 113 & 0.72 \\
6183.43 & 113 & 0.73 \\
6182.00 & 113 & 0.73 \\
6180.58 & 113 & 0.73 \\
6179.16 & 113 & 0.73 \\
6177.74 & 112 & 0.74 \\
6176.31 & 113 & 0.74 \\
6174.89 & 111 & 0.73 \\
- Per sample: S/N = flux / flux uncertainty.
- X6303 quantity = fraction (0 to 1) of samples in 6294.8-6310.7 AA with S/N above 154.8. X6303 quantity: 0.55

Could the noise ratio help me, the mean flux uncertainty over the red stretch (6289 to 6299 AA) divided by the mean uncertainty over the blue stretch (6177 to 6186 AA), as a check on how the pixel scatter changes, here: 0.963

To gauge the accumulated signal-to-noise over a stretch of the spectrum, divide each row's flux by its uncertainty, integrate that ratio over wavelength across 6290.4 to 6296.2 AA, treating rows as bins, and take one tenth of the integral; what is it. 91.6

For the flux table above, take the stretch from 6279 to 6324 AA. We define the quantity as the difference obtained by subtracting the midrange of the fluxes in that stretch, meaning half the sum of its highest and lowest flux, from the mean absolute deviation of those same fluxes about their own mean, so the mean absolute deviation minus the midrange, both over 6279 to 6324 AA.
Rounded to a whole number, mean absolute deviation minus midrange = -106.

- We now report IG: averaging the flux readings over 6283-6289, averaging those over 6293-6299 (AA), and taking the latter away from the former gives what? 0.5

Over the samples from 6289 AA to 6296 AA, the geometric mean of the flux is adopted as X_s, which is 111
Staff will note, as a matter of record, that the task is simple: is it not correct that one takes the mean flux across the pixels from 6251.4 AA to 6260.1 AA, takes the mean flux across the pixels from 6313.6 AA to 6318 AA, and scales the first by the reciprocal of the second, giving 0.99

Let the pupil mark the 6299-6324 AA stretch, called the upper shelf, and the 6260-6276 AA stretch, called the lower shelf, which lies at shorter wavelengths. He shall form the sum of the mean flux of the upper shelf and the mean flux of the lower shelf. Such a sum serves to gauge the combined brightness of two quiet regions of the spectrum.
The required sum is 219.7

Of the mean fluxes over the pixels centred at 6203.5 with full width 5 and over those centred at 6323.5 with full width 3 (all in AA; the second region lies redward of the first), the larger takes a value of 112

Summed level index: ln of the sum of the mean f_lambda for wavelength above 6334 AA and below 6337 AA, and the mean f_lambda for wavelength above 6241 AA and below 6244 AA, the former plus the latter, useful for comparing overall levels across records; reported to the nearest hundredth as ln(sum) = 5.39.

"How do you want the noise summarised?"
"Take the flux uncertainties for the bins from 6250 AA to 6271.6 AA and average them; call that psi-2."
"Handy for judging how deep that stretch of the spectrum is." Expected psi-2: 0.701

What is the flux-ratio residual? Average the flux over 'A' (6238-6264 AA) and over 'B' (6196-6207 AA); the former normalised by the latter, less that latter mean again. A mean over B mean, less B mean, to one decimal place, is -111.7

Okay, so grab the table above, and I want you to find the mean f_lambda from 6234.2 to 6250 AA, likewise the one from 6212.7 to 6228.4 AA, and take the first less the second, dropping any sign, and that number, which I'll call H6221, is 2.1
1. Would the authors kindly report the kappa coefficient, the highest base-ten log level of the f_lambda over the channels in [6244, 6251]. 2.045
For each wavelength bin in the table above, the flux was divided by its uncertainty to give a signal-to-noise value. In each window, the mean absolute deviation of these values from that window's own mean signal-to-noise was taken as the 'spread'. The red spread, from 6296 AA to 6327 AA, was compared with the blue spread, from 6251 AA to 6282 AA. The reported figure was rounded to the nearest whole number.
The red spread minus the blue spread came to 4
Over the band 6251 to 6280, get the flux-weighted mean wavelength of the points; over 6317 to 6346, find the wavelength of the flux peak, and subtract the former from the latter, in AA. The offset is 61.5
